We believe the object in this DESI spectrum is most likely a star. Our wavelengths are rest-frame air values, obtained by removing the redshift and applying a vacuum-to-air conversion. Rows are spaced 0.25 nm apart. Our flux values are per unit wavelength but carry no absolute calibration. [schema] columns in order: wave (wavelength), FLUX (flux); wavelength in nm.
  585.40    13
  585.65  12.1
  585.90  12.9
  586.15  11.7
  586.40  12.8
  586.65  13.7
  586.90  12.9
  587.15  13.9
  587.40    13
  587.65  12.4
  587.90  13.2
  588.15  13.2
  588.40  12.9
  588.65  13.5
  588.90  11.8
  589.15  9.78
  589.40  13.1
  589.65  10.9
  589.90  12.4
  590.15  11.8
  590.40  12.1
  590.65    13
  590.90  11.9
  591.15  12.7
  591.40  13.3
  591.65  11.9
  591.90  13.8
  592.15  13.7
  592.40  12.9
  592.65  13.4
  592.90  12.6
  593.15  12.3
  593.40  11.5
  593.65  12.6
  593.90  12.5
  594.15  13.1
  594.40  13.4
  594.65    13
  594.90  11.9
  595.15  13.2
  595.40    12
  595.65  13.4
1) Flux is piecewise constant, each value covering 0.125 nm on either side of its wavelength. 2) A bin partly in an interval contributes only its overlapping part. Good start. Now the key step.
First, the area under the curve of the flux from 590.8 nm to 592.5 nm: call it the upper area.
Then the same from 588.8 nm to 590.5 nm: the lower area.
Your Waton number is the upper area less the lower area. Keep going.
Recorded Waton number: 2.1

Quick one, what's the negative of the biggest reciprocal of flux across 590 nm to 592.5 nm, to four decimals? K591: -0.0847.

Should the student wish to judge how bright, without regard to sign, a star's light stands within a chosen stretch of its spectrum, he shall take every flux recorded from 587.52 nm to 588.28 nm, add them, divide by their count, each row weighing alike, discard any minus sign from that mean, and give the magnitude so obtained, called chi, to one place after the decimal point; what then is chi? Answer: 12.9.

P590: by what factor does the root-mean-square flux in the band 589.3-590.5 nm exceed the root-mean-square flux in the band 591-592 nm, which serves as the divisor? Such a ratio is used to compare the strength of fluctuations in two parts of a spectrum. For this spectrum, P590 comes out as 0.93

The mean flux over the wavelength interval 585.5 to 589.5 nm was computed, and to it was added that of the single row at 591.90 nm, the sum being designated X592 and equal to 26.5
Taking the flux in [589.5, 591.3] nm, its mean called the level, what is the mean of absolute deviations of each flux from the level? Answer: 0.502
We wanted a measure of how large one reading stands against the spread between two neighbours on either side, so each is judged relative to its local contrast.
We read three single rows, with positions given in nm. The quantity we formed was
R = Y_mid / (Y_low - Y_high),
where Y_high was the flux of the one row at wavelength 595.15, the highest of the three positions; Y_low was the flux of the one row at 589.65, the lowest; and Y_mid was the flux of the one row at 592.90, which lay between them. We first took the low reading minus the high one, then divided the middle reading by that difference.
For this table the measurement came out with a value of -5.5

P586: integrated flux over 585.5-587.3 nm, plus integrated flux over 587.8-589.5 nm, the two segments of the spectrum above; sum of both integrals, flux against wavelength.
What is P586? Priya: 44.4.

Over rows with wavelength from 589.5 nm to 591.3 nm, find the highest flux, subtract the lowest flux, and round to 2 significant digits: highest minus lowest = 2.1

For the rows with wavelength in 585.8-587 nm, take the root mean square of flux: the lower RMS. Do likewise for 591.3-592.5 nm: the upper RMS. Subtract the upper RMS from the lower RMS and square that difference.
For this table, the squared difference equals 0.10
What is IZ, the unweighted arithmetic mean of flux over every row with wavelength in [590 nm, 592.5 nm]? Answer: 12.71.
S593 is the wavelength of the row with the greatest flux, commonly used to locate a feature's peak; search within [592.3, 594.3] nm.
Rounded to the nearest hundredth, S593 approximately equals 592.65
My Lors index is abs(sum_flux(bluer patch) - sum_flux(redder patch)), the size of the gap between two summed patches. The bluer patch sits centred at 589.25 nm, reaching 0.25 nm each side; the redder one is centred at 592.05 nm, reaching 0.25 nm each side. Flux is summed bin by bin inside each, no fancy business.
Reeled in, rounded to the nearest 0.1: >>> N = 4.6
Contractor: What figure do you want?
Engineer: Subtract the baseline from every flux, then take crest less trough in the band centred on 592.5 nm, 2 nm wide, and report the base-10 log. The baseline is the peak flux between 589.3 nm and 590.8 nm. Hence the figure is 0.36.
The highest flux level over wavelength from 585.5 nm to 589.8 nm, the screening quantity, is 13.9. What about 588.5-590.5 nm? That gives 13.5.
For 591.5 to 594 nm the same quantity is 13.8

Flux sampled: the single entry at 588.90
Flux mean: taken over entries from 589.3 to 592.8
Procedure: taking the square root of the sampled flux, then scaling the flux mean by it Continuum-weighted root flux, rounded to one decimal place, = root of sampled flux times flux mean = 43.4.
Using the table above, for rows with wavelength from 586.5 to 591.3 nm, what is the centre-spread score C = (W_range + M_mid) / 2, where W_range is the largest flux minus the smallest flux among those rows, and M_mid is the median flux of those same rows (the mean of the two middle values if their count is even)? 8.51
